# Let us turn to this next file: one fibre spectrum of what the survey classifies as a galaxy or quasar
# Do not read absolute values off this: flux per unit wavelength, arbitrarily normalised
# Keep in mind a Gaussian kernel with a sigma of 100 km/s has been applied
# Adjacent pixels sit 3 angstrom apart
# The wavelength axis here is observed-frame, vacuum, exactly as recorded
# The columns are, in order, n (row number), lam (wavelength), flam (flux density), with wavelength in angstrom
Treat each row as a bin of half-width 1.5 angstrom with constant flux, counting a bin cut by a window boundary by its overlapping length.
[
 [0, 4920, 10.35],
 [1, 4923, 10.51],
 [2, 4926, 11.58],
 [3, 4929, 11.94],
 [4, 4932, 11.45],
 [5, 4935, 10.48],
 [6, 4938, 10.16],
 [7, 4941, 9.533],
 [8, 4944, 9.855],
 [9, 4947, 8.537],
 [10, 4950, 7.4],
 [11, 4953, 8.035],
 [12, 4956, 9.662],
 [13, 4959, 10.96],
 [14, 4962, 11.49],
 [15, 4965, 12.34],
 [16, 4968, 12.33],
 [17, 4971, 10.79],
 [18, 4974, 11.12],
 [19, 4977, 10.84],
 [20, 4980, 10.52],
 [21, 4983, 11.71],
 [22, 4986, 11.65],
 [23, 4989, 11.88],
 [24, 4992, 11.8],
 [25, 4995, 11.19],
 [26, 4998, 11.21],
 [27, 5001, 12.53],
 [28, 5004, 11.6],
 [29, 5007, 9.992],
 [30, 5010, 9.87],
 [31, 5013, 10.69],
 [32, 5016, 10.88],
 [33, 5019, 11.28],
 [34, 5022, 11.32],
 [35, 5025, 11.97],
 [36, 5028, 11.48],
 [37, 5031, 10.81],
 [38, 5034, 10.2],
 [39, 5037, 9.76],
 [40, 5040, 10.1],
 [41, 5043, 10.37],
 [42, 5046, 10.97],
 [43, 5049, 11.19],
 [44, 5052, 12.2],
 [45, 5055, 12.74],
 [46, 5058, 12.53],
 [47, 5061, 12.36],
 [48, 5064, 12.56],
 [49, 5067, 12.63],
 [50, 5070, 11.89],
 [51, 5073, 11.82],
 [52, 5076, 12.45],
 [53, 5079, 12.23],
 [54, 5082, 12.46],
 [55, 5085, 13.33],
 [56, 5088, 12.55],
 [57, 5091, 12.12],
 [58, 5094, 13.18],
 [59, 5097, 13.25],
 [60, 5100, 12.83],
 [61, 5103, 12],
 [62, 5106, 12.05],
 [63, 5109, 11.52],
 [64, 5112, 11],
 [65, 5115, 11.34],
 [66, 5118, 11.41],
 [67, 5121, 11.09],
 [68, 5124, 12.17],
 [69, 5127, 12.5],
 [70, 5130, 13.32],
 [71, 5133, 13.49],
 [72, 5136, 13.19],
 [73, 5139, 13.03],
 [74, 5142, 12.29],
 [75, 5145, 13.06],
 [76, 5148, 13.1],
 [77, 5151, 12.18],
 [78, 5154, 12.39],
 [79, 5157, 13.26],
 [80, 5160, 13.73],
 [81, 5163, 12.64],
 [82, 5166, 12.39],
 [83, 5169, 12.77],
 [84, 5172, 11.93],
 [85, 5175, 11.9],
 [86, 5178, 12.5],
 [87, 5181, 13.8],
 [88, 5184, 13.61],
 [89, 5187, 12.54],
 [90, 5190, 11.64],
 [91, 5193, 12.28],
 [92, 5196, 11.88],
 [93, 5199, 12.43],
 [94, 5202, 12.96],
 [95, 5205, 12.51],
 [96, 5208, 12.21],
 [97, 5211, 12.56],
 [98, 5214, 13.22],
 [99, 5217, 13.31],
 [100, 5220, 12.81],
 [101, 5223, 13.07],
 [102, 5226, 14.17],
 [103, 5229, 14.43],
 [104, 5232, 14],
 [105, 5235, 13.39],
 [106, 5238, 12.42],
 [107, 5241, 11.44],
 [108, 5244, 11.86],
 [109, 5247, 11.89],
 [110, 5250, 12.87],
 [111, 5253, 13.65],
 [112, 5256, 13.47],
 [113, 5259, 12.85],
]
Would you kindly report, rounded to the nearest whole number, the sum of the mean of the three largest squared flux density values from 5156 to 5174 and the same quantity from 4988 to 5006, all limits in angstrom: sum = 322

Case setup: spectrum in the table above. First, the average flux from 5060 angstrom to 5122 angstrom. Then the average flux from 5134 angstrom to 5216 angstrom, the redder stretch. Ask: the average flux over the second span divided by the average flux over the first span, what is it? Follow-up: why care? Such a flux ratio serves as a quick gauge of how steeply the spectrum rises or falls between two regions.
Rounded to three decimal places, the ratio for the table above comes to 1.039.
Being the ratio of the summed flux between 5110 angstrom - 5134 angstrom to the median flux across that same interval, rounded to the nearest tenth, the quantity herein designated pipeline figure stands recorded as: 8.2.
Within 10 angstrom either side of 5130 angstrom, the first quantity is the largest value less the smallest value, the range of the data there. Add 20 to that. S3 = 22.4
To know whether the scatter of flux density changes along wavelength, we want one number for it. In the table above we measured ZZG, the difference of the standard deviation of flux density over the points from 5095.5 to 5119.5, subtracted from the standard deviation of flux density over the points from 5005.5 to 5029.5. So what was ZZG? 0.0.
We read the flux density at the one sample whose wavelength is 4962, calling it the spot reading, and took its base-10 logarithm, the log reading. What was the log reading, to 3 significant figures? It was 1.06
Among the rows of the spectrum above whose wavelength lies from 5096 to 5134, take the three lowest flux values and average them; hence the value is 11.1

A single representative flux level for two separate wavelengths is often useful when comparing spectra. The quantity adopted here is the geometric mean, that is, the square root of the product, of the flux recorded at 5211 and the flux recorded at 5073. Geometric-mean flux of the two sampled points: 12.2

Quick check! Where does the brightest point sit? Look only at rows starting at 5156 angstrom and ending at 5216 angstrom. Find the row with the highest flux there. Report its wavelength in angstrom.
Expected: 5181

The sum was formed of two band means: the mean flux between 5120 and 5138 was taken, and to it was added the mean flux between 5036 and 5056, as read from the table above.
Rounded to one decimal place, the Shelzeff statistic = 23.7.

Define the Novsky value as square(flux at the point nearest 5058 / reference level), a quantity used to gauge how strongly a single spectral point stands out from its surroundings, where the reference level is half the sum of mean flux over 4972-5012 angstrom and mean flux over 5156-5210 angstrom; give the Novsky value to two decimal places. 1.11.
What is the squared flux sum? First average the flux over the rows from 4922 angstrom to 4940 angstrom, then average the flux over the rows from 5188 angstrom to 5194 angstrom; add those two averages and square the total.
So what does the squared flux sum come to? 528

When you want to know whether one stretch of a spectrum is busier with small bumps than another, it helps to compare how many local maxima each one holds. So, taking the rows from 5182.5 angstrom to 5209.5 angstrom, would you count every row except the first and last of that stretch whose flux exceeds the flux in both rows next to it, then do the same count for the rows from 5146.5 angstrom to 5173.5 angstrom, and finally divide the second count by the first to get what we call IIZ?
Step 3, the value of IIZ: 1.0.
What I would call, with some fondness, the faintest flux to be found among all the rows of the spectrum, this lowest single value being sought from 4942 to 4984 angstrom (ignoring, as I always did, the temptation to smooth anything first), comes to 7.4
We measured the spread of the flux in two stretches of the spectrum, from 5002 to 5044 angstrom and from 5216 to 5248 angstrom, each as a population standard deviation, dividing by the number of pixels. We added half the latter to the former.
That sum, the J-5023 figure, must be 1.16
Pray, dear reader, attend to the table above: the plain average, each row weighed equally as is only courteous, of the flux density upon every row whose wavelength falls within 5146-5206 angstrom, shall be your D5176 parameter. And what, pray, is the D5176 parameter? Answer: 12.6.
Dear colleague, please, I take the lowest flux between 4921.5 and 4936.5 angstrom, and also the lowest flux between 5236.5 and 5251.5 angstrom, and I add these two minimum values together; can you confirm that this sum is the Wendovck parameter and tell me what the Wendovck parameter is 21.9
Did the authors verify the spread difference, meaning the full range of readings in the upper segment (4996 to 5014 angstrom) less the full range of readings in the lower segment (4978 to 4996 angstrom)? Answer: 1.3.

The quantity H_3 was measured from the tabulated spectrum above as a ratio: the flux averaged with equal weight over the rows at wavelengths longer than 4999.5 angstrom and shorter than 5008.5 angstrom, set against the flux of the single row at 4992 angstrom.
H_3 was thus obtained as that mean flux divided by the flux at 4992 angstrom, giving 1.0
